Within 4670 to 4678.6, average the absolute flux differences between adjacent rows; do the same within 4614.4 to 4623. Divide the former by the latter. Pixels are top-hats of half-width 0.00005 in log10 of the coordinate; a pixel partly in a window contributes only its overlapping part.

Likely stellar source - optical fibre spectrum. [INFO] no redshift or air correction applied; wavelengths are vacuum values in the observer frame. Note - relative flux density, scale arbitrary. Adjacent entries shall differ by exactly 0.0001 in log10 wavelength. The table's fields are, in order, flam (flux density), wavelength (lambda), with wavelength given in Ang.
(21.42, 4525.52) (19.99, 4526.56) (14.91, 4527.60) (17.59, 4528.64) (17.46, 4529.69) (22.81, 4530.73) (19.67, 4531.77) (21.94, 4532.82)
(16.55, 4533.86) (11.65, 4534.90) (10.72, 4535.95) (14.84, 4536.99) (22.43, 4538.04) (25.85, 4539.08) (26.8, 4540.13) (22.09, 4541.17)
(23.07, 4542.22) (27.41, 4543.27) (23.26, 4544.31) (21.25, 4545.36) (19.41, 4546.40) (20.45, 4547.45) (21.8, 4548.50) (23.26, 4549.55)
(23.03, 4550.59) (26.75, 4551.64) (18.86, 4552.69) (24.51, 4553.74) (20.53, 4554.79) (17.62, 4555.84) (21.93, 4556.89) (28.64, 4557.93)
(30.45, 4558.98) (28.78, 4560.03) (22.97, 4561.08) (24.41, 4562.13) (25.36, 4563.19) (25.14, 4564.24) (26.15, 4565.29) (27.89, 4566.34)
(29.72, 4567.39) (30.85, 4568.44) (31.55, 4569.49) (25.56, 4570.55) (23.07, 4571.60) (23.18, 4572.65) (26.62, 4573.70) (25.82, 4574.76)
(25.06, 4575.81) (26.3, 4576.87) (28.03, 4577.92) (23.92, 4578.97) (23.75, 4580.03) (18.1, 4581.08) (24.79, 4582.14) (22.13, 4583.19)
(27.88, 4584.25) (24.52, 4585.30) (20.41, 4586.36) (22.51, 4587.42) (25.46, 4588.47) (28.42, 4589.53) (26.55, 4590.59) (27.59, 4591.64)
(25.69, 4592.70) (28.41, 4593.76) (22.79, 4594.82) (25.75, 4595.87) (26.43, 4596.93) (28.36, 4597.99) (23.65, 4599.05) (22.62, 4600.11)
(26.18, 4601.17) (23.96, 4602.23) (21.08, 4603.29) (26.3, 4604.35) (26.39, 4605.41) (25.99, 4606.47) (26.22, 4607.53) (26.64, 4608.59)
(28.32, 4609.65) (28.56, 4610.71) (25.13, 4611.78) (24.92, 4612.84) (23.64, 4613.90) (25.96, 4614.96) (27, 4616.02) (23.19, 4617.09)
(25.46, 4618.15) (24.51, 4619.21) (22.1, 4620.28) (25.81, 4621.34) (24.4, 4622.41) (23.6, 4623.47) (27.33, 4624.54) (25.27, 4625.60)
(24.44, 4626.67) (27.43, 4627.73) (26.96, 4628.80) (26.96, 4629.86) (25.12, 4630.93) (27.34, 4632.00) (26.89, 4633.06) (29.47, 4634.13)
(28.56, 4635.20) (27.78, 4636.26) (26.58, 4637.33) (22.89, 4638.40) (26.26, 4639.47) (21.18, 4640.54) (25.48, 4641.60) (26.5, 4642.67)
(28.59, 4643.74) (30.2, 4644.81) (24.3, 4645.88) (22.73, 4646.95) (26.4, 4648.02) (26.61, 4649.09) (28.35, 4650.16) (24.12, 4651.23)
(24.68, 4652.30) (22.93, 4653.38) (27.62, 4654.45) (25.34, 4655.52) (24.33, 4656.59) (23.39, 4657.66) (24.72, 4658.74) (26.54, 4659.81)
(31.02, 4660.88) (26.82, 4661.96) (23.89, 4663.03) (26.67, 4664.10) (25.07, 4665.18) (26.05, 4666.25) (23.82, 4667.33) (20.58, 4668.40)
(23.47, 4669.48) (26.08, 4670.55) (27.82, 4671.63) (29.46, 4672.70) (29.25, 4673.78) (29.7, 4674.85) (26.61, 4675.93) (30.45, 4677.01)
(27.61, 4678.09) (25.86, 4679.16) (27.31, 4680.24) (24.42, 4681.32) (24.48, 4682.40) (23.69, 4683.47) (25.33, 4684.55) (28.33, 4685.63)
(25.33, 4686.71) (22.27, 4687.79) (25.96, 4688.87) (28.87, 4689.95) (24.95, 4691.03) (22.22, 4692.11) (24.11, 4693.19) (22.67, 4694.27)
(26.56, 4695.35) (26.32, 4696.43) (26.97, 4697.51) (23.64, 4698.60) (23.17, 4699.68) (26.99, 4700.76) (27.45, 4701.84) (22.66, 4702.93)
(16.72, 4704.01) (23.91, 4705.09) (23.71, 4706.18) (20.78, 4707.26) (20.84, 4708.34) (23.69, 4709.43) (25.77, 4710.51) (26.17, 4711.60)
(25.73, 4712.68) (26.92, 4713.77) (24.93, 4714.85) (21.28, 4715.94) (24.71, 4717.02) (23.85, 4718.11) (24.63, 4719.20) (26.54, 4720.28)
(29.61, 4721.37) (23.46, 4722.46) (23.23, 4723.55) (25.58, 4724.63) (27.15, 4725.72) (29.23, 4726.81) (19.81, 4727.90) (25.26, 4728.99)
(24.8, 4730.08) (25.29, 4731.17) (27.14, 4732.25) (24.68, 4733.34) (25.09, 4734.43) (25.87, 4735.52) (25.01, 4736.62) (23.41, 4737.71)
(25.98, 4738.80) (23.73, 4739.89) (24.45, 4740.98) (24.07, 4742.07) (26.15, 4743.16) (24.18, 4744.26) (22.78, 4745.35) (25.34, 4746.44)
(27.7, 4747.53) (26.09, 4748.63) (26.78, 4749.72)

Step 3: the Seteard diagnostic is 0.89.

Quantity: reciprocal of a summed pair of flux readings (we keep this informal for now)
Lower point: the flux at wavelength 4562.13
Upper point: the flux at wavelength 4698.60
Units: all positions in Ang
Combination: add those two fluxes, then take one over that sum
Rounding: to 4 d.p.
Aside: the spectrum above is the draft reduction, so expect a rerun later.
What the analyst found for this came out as 0.0208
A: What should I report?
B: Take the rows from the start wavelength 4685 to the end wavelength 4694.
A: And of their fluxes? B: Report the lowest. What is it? 22.22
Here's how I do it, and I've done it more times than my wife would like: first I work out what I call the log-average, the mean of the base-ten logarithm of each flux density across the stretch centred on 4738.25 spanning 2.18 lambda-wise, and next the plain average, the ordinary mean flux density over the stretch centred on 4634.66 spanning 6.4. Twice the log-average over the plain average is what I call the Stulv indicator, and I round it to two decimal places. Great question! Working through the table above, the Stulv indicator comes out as 0.10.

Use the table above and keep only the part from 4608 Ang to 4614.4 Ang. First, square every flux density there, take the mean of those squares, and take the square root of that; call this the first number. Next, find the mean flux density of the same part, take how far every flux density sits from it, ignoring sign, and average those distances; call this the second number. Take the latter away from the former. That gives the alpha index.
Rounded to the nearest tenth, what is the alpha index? 24.6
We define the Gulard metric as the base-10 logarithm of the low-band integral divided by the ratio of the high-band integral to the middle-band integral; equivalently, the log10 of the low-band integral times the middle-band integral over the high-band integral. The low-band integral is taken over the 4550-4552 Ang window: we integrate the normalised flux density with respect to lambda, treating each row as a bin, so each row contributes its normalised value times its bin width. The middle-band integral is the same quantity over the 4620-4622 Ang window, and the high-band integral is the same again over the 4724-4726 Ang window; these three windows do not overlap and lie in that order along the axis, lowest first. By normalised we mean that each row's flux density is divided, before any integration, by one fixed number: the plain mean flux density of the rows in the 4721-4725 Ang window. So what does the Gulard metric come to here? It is 0.26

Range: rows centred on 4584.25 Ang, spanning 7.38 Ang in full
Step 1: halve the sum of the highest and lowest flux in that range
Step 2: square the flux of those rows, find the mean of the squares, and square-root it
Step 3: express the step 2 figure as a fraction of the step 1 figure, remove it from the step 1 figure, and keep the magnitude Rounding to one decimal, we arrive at 22.0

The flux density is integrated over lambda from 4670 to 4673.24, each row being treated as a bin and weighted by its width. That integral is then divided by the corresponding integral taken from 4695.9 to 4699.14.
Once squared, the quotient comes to 1.2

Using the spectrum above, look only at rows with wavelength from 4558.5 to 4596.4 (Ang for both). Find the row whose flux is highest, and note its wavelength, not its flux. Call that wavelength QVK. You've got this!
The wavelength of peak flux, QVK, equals 4569.49 Ang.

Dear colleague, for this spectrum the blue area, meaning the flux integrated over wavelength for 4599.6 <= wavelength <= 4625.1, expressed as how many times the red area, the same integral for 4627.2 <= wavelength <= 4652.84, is 0.95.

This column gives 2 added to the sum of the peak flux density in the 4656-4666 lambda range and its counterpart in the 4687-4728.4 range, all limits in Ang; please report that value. 62.6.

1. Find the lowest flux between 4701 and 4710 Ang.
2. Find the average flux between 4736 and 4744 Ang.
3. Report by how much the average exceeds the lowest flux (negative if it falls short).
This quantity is 8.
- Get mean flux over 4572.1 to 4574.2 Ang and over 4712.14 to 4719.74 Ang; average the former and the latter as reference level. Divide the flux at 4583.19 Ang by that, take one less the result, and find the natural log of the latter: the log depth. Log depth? -2.2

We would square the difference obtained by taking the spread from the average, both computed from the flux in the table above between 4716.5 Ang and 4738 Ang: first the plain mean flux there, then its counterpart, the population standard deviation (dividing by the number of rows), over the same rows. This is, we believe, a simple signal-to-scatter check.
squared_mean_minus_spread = 535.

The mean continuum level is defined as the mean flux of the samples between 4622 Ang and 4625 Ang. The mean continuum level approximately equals 25.1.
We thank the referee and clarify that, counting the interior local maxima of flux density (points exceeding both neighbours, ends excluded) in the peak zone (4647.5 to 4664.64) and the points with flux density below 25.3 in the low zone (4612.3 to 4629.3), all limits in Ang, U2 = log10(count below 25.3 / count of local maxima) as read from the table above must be 0.4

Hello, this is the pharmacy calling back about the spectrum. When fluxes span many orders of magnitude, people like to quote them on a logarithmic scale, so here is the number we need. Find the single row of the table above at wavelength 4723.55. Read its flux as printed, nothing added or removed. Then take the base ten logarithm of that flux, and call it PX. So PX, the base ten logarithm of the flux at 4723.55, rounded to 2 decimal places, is 1.37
